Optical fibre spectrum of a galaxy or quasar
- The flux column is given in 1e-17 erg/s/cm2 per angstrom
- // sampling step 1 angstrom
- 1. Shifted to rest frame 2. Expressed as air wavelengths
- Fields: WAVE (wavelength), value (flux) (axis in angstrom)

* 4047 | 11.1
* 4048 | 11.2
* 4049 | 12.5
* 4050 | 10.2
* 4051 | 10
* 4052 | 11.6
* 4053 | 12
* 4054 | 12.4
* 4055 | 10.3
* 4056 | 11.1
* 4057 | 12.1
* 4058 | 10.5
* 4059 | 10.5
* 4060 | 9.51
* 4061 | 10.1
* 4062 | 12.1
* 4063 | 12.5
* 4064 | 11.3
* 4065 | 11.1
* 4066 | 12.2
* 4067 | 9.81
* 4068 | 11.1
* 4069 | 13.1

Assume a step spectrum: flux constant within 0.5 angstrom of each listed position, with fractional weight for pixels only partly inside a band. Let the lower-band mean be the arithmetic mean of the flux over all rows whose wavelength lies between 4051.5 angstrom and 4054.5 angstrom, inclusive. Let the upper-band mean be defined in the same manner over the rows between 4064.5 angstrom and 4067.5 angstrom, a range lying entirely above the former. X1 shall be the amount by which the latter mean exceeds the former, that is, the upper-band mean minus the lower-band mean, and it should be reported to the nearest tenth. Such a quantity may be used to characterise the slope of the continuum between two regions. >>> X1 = -1.0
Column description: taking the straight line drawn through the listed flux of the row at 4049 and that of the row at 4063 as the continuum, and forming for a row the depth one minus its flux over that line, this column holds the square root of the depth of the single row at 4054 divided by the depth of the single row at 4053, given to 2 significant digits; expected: 0.45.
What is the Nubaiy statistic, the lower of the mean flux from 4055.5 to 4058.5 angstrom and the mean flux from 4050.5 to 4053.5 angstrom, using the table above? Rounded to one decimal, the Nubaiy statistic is 11.2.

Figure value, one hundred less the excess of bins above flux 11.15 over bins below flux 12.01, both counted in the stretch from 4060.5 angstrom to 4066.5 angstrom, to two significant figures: 99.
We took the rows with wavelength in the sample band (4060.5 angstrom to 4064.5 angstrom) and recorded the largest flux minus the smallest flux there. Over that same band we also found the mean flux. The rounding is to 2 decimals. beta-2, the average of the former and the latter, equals 6.95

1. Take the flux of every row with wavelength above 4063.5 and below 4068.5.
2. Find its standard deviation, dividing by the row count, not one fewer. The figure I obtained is 0.76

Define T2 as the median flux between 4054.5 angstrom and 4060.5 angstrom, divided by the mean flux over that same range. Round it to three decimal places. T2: 0.984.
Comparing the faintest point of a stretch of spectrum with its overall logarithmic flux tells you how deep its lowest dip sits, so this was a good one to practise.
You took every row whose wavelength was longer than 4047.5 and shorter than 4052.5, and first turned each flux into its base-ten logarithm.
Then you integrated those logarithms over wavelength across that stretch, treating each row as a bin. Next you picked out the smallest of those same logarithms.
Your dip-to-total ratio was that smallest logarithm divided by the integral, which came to 0.19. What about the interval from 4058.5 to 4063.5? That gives 0.19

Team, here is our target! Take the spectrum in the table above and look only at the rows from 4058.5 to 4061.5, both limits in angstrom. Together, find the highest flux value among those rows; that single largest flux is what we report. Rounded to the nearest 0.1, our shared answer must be 10.5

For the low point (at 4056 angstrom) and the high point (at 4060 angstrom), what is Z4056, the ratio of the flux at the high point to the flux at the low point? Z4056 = 0.86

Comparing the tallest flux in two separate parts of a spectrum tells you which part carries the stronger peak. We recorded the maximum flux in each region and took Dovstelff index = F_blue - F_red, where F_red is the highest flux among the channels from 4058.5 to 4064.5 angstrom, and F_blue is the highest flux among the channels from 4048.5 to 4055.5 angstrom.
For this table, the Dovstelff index 0.00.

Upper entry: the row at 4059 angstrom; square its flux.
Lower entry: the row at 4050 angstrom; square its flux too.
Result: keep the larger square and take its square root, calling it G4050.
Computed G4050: 10.5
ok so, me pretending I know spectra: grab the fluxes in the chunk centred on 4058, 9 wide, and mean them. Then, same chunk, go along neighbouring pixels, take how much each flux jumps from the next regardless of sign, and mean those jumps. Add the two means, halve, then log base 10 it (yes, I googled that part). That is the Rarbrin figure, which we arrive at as 0.781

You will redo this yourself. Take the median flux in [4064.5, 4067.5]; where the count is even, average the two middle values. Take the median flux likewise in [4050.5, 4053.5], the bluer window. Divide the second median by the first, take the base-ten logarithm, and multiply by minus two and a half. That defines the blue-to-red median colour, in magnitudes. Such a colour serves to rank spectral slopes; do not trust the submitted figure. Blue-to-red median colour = -0.048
